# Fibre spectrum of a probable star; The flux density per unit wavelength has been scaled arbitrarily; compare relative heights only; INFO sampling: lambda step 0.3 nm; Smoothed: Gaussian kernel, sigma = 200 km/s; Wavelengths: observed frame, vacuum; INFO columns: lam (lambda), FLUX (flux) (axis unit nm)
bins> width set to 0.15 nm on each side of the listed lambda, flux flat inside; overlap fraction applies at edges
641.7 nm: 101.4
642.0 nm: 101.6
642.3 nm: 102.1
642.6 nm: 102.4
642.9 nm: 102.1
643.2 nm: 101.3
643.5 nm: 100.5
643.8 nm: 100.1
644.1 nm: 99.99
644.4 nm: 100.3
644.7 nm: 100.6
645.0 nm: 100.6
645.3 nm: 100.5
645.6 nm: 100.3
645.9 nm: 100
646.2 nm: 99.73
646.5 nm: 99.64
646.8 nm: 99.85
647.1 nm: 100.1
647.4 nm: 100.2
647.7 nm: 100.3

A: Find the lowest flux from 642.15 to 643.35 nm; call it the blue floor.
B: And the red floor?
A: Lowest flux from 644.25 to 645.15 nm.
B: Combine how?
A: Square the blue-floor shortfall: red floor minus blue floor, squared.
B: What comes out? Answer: 1.0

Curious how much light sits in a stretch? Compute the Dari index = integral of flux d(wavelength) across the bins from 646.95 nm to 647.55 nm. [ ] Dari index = 60.1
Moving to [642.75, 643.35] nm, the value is 61.0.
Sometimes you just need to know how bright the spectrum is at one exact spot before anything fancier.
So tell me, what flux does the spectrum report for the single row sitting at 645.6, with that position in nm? 100.3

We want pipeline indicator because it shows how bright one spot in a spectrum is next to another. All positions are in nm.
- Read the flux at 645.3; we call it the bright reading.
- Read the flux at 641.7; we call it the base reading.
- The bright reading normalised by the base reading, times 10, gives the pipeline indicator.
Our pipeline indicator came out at 9.9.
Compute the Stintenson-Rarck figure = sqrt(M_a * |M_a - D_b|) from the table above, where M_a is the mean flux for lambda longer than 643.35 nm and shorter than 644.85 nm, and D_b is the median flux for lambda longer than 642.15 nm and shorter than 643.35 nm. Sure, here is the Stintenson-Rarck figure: 13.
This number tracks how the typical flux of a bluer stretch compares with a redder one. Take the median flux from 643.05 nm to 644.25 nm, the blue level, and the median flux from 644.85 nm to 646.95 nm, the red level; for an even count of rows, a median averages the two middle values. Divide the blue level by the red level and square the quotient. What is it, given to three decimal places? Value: 1.006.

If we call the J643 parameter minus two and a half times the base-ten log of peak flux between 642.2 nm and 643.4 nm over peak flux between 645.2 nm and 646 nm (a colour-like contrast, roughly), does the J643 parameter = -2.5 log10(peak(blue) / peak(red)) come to -0.020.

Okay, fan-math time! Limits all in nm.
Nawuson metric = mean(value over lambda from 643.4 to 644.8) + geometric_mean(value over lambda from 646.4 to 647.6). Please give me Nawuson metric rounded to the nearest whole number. 200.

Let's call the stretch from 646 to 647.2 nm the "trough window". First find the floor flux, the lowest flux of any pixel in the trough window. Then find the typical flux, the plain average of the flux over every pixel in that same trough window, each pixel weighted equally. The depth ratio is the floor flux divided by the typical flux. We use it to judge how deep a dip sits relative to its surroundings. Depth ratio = 0.998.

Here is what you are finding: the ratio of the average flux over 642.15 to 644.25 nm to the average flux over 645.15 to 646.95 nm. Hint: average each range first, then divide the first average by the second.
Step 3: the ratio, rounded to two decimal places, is 1.01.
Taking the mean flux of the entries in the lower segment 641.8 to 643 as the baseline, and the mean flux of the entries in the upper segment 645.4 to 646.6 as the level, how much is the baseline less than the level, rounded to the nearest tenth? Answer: -2.1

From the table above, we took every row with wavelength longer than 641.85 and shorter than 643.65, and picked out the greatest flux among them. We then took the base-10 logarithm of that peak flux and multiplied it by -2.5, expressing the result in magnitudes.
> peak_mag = -5.026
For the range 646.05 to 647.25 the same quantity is -5.001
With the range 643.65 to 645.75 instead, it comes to -5.006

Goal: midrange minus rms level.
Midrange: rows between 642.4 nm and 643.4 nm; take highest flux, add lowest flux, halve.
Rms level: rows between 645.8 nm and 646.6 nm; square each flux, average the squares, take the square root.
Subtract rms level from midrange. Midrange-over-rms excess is 2.1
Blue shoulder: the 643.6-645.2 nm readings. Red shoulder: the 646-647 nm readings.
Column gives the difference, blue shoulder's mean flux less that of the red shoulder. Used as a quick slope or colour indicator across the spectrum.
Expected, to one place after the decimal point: 0.6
